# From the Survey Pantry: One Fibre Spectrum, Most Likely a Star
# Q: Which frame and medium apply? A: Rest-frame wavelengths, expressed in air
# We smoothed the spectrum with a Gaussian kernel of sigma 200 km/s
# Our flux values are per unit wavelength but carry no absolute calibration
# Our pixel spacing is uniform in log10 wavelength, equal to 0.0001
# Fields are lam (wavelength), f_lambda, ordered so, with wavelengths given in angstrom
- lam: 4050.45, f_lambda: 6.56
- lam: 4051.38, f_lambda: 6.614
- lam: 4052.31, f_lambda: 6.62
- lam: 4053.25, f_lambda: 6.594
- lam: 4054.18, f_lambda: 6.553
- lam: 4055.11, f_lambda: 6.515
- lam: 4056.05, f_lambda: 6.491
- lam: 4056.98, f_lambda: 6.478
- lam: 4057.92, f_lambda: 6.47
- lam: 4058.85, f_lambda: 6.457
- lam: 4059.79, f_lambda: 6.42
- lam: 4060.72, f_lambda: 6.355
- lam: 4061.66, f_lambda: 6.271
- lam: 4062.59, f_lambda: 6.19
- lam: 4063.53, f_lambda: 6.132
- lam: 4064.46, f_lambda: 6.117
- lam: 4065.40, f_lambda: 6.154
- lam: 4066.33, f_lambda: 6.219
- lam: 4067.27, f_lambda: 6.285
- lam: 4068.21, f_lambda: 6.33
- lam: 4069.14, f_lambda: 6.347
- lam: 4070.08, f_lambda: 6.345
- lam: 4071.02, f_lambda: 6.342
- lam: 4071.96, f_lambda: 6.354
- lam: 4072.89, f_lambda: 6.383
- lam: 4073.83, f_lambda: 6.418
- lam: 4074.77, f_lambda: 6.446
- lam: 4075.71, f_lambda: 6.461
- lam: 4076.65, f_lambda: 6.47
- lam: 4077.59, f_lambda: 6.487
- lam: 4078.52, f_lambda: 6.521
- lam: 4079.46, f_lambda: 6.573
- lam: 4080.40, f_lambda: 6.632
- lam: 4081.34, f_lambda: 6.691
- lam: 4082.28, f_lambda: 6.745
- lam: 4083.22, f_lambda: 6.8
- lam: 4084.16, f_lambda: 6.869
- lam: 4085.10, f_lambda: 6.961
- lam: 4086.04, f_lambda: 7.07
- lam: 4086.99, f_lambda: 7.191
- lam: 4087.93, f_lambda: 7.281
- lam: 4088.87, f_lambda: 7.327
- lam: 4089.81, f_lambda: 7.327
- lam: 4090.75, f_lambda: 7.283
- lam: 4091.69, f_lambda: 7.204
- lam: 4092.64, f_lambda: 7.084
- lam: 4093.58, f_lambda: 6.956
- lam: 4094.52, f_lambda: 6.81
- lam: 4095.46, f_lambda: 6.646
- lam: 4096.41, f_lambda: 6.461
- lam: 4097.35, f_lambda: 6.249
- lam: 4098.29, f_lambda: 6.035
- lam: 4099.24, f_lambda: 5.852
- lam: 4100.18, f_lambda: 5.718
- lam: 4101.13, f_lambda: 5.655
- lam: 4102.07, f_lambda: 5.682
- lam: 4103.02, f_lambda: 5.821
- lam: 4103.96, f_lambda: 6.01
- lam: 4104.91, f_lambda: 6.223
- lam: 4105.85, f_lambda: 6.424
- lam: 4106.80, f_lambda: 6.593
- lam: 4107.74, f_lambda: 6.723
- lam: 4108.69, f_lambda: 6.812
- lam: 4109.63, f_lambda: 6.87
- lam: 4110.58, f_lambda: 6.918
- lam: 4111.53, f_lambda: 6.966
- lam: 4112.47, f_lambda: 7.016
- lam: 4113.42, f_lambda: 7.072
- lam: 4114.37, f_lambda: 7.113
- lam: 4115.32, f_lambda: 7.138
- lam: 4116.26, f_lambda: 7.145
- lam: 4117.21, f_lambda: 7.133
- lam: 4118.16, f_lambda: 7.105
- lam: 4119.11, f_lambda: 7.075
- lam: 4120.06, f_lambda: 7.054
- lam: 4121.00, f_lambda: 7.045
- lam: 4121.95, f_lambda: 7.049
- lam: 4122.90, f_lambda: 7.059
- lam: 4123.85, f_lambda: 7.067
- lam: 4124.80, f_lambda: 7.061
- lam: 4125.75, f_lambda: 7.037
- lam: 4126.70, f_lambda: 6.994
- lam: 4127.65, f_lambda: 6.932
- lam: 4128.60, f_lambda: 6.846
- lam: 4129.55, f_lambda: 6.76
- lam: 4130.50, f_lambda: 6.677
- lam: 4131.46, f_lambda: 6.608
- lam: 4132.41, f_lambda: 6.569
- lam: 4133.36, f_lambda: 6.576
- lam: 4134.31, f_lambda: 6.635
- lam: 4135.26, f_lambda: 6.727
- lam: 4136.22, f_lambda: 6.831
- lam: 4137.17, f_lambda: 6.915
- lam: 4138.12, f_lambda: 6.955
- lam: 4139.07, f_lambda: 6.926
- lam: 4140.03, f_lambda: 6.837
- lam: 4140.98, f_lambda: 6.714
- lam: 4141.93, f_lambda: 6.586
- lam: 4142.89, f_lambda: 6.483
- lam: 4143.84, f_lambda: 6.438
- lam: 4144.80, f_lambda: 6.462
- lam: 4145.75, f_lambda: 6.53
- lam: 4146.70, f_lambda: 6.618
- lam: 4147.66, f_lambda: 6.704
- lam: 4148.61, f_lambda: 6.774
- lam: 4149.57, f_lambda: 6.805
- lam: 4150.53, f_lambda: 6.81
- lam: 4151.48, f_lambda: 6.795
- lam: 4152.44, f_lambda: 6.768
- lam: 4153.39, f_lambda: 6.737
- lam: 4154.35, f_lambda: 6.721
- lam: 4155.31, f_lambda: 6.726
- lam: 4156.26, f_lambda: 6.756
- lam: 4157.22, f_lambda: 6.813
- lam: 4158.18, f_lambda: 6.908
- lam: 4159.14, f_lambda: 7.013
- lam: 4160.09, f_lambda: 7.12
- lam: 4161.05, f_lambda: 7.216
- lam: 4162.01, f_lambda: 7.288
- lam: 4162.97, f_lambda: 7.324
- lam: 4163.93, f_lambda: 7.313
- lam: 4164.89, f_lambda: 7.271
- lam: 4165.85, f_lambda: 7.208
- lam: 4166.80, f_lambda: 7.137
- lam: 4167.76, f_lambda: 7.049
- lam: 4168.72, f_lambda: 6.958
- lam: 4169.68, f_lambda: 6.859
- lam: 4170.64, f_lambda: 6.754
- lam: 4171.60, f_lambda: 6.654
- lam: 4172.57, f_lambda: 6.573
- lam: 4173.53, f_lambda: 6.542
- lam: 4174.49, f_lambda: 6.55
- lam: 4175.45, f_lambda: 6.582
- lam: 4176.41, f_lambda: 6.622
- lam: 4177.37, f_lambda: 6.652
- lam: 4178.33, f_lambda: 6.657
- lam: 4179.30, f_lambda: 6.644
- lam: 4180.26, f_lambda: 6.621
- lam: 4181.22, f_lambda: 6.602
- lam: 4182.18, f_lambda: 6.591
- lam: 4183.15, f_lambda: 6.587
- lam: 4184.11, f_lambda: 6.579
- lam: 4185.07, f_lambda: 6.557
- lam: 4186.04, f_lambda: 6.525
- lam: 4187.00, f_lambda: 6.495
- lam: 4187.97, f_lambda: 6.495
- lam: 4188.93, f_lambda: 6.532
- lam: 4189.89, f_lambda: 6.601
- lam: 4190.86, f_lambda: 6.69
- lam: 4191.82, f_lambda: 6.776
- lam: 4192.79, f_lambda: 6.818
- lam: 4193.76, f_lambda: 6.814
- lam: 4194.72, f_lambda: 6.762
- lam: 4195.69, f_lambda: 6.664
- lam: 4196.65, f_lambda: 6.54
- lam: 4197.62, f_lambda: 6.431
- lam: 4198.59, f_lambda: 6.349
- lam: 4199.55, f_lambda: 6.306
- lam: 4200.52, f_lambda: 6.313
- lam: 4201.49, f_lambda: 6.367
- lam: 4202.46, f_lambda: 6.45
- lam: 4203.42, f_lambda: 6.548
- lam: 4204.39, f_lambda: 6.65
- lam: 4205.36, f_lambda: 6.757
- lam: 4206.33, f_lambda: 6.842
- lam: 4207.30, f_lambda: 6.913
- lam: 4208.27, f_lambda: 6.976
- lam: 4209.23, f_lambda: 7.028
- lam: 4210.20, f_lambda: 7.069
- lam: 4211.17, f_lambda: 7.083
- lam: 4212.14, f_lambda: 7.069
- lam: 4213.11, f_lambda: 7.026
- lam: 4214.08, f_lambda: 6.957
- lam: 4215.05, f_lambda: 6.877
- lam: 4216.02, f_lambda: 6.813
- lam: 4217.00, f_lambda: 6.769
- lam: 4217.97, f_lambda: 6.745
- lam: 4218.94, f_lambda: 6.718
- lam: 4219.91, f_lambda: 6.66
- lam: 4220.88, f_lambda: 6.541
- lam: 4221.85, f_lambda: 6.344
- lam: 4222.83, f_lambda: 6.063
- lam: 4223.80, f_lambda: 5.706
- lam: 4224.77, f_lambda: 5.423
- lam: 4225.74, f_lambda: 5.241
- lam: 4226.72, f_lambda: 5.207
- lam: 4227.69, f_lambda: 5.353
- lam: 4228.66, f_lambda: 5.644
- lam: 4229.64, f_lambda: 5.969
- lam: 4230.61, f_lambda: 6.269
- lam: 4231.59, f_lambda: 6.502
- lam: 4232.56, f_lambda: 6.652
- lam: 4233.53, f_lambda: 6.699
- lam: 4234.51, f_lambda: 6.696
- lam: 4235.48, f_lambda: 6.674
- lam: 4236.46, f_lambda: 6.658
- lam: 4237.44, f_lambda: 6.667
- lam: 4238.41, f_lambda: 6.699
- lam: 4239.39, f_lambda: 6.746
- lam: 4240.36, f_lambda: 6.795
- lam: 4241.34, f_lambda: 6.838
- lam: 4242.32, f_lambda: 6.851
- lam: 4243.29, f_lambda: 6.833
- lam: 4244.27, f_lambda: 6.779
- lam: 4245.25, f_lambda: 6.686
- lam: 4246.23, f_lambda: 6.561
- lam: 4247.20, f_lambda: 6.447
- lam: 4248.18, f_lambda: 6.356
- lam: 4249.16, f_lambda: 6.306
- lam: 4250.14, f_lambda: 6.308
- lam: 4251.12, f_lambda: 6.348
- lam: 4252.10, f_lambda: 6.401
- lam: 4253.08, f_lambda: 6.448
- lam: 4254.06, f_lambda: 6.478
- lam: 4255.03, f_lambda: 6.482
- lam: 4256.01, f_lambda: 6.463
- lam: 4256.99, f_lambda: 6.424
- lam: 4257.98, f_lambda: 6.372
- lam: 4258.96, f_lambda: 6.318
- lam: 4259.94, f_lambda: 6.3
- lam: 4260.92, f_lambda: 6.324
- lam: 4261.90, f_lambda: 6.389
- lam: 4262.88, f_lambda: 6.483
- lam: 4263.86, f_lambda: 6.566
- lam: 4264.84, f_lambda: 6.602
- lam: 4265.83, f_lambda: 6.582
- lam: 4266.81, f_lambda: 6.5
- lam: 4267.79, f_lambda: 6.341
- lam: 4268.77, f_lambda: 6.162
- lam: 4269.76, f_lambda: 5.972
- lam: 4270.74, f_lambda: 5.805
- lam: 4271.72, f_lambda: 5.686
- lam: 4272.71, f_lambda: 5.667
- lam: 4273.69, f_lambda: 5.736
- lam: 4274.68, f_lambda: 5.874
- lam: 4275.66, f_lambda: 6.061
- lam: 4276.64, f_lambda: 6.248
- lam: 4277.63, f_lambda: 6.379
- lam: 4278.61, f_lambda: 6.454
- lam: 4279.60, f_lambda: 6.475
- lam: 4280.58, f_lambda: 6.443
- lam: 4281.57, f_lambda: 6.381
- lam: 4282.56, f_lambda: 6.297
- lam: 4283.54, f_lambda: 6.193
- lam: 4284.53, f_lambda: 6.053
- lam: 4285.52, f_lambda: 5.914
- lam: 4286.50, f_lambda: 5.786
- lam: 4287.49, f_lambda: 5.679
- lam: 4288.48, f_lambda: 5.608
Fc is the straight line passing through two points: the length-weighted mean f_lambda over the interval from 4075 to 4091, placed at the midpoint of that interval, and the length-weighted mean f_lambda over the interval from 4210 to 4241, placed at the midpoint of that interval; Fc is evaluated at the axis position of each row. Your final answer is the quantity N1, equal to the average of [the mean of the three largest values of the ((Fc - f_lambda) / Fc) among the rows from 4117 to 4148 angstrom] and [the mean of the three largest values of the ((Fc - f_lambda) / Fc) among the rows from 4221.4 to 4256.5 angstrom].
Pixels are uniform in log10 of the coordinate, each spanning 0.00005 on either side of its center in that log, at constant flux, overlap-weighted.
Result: 0.11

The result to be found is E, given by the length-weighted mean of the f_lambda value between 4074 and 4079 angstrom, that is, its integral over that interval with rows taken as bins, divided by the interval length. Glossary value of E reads 6.48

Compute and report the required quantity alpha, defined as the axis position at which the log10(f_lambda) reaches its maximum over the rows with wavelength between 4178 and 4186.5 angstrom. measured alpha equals 4178.33 angstrom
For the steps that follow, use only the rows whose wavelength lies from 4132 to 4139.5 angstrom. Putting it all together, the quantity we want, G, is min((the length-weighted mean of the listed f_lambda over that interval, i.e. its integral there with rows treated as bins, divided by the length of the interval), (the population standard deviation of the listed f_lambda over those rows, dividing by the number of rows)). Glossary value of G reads 0.151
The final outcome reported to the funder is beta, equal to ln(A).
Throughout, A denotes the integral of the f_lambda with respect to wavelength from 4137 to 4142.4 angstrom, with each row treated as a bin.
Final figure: 3.61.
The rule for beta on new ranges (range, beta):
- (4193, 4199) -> 3.68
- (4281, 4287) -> 3.60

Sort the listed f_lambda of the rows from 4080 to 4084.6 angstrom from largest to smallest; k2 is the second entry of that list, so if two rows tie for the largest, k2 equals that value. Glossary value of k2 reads 6.8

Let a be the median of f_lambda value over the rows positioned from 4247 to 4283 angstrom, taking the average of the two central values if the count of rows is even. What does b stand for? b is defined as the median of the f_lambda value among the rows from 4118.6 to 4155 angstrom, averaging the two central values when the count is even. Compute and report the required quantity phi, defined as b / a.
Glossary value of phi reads 1.06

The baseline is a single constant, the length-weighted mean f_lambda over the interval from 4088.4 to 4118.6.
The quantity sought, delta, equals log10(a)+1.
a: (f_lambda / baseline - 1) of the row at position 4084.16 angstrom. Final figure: -0.52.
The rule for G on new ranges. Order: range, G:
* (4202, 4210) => 0.194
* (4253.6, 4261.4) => 0.071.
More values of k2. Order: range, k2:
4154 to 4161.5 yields 7.12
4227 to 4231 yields 5.969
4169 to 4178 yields 6.754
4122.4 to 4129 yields 7.061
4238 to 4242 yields 6.795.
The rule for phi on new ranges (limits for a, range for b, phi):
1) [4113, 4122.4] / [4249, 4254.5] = 0.90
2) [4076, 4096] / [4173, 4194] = 0.96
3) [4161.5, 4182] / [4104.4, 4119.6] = 1.05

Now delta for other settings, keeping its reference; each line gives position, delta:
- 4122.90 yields -0.23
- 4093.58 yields -0.36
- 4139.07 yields -0.41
